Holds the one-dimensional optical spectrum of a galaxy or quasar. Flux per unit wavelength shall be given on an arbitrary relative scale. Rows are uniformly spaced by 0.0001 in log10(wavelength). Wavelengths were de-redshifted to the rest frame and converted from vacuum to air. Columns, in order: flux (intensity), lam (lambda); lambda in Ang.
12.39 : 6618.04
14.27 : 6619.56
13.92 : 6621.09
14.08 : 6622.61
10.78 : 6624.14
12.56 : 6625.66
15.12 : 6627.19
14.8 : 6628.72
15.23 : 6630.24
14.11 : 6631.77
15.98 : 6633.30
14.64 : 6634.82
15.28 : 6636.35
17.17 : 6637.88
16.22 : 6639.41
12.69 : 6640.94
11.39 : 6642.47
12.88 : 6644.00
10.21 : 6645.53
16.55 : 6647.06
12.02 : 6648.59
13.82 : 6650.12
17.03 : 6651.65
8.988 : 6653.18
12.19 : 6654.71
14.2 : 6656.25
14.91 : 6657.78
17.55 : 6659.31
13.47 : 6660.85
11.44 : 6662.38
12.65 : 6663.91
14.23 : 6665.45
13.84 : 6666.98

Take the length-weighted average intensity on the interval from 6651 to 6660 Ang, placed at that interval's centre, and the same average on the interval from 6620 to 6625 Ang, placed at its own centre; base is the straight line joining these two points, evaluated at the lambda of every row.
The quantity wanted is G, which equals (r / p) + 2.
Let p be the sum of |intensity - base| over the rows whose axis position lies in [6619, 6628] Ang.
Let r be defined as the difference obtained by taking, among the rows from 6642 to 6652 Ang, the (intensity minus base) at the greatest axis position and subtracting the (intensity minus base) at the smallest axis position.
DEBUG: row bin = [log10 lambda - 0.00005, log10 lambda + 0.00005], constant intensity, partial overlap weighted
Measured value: 2.7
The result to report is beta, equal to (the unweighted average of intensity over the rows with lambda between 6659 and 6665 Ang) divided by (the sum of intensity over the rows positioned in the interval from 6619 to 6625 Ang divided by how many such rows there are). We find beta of 1.04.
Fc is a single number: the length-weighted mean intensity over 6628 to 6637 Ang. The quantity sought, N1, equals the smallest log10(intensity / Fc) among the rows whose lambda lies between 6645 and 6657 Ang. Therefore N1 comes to -0.22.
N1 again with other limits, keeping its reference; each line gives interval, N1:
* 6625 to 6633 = -0.08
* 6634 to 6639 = -0.01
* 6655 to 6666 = -0.12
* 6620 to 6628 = -0.14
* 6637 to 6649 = -0.17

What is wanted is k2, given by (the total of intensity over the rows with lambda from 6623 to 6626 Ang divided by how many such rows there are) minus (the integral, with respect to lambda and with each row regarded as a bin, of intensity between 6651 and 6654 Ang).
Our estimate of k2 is -27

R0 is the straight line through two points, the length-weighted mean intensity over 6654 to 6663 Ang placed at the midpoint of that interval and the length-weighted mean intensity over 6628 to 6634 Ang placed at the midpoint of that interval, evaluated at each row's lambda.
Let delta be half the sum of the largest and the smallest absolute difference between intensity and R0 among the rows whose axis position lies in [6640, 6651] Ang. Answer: 2.4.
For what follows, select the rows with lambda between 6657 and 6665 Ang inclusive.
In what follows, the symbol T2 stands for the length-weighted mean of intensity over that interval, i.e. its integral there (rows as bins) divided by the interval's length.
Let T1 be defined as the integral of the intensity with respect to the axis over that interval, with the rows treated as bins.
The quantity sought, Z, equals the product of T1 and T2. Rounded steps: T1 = 112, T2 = 14.0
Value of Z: 1572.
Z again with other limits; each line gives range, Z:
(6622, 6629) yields 1247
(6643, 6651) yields 1375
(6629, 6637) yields 1810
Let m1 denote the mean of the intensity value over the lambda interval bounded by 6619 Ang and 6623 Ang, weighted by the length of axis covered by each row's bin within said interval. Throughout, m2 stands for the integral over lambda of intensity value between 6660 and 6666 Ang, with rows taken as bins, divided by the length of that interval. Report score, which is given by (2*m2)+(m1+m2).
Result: 53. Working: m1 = 14.1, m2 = 13.0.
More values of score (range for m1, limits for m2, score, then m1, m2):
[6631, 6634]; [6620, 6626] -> 54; 15.0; 12.9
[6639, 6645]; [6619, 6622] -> 55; 13.0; 14.1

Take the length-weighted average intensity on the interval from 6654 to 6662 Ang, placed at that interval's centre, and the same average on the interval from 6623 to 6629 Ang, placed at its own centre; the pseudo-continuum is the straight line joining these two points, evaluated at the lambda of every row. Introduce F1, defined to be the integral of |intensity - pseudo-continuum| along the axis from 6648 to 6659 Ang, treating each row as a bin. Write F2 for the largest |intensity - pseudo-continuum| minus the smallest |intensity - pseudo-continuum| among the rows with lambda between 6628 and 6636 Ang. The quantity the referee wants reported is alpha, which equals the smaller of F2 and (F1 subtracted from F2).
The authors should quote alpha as -19.2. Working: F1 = 21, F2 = 1.8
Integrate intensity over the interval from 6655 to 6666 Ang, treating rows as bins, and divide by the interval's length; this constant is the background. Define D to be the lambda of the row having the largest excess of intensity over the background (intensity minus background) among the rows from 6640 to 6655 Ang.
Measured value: 6651.65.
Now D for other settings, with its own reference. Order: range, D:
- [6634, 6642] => 6637.88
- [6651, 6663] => 6659.31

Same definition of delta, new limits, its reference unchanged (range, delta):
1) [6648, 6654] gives 2.9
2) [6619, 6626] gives 2.8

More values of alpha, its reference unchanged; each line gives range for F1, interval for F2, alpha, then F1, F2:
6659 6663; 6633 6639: -6.7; 9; 2.4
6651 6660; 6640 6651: -17.3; 21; 3.5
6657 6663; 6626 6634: -9.6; 11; 1.8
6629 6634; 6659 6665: -6.0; 8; 2.2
